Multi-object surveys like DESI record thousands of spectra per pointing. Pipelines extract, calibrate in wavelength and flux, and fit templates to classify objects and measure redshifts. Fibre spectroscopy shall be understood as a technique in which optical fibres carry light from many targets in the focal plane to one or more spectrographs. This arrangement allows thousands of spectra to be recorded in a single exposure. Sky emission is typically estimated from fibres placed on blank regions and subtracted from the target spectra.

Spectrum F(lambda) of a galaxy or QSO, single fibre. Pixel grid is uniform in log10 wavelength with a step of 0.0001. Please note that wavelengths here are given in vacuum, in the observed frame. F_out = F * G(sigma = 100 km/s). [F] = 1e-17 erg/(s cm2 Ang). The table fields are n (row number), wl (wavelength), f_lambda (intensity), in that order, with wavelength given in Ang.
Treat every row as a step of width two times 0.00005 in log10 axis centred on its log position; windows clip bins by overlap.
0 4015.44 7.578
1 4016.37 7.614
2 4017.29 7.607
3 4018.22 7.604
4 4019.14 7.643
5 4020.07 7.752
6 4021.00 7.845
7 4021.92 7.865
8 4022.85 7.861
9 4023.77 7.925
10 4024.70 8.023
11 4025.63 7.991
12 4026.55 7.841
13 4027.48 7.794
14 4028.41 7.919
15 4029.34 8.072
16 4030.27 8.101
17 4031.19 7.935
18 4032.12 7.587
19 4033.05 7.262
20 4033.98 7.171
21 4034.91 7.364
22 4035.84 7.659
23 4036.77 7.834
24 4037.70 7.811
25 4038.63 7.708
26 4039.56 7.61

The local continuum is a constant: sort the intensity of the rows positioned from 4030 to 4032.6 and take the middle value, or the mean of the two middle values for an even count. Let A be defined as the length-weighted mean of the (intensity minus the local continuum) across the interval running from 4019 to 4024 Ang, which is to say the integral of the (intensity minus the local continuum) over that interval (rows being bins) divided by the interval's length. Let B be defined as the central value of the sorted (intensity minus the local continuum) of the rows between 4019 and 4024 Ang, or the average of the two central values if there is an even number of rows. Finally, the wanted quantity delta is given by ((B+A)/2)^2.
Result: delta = 0.010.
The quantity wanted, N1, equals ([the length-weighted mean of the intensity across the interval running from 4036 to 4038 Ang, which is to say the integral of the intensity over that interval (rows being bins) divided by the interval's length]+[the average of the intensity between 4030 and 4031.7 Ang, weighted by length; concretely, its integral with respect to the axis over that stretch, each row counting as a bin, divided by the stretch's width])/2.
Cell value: 7.91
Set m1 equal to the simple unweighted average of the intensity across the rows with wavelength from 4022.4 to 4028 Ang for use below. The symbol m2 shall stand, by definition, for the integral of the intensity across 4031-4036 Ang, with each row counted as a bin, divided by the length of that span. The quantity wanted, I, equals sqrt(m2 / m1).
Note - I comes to 0.97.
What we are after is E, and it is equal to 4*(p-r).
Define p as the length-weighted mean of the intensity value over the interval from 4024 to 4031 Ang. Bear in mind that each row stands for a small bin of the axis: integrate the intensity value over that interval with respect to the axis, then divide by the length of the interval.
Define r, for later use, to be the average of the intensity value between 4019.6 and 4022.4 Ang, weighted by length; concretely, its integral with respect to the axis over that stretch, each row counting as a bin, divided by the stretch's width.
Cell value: 0.6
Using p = 7.96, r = 7.8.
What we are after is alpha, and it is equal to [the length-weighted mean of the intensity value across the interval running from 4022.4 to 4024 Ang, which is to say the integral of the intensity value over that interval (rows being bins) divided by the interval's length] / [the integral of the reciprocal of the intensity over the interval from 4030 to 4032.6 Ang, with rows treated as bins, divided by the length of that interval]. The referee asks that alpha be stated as 62.0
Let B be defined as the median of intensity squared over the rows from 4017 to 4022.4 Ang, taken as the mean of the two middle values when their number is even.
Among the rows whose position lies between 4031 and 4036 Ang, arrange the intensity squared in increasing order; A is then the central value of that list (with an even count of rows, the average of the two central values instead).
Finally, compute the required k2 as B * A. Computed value 3312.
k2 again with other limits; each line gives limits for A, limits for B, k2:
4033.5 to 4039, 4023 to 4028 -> 3708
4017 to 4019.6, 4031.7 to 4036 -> 3138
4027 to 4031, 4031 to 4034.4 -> 3526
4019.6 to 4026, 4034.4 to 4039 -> 3675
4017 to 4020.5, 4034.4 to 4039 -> 3454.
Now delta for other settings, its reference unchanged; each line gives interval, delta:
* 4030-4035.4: 0.178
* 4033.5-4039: 0.089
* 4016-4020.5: 0.094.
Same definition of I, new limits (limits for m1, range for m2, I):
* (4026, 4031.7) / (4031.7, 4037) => 0.97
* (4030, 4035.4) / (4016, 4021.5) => 1.01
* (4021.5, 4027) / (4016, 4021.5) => 0.99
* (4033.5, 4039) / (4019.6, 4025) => 1.02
